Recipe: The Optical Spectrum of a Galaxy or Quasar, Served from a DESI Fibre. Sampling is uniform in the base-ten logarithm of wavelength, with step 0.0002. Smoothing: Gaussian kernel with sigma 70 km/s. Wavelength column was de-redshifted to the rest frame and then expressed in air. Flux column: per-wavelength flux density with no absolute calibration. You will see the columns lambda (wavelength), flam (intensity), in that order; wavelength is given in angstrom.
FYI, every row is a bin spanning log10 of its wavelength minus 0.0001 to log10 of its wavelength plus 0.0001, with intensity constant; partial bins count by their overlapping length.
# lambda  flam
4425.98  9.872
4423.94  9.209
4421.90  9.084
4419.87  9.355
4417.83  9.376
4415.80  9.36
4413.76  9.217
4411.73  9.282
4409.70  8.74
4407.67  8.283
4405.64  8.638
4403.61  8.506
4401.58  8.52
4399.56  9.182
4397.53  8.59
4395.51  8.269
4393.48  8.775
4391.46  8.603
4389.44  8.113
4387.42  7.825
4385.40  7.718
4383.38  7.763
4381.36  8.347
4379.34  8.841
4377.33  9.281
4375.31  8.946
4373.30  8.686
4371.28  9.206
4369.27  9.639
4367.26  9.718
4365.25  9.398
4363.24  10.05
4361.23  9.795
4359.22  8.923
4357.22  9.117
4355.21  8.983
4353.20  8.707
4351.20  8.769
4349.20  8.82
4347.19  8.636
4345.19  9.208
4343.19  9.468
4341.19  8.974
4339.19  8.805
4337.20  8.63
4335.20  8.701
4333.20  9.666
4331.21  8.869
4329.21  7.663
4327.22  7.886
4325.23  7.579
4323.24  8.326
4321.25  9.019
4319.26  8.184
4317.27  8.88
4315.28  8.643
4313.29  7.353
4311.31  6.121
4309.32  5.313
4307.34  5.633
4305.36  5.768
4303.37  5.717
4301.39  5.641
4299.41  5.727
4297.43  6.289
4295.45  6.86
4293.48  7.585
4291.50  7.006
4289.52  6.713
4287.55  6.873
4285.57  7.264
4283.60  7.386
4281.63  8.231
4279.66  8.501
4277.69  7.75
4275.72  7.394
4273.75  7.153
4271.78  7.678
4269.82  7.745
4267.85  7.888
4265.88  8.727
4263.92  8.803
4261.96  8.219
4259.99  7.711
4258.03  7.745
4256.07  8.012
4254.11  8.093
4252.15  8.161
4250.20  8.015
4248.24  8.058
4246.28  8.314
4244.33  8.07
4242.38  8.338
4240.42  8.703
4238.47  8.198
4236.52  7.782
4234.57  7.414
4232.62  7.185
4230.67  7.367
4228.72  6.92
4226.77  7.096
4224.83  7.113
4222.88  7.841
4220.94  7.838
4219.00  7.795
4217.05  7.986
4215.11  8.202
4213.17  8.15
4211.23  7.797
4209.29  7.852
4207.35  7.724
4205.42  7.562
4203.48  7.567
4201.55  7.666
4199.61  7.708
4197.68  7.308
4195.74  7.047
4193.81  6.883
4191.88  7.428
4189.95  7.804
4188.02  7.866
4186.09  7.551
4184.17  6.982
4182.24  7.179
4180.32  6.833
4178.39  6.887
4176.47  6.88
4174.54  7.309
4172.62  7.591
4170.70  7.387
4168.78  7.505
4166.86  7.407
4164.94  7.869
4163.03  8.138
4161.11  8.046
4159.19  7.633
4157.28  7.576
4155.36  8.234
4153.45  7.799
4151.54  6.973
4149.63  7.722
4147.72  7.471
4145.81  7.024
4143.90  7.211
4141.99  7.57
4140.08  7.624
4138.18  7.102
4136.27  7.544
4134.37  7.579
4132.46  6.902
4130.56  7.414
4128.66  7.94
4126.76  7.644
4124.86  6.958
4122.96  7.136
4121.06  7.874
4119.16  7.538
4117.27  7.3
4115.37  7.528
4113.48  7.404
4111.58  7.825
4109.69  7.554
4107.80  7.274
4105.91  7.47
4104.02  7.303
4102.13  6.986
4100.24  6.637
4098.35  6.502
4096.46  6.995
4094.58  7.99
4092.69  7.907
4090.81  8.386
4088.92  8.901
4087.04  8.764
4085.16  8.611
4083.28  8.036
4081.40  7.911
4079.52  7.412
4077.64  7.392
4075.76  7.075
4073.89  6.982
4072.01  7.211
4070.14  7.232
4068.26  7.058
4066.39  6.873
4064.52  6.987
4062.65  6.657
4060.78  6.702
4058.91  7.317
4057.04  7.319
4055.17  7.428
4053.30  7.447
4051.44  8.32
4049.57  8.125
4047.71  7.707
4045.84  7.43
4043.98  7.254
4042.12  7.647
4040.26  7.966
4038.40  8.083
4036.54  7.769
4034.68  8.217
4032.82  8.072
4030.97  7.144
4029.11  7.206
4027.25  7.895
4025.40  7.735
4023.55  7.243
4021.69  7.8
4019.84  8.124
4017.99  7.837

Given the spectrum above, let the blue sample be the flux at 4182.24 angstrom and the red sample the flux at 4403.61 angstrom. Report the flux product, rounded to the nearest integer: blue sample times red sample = 61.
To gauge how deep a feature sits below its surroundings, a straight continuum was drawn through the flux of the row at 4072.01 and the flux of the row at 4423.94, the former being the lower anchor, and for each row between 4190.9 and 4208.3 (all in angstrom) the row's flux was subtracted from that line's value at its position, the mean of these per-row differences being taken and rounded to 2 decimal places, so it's 0.50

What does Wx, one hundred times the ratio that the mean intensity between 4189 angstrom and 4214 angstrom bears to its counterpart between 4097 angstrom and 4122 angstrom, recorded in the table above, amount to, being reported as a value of 103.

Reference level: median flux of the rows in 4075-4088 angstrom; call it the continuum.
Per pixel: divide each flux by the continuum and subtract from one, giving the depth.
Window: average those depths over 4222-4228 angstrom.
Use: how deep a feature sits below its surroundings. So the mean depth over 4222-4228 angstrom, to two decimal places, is 0.07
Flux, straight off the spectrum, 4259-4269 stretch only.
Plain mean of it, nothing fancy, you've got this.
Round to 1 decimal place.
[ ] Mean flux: 8.3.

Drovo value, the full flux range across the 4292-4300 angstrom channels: 1.86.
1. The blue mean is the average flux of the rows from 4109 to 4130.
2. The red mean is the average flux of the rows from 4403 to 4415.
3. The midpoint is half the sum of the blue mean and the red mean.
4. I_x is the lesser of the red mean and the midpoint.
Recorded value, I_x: 8.15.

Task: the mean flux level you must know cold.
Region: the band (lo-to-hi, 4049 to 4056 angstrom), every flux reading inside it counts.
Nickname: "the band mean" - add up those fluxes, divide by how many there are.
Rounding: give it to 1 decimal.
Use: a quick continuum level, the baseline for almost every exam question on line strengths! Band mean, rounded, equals 7.8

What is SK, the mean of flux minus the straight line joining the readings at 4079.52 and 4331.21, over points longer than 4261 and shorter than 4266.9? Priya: 0.1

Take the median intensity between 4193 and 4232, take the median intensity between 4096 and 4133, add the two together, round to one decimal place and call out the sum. 15.0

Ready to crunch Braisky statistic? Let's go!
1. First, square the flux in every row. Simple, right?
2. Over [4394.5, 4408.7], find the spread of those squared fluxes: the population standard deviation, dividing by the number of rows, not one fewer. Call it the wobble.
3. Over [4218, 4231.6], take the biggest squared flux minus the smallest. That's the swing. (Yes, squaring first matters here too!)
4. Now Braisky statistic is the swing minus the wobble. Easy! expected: 8.7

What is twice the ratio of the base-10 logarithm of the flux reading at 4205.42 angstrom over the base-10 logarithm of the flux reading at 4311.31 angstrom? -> 2.2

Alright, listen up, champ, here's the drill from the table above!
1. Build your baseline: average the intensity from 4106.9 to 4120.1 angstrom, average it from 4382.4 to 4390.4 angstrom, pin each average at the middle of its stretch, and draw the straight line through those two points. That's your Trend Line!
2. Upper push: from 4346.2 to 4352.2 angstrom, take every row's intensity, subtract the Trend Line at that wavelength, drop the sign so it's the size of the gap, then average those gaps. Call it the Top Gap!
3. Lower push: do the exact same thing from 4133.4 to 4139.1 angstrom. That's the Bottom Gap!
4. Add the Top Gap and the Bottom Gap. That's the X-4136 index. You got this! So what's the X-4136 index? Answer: 1.1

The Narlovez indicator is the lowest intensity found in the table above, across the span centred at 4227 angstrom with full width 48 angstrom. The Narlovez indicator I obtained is 6.92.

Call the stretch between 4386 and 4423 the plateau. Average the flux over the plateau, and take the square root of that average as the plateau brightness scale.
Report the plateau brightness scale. 2.96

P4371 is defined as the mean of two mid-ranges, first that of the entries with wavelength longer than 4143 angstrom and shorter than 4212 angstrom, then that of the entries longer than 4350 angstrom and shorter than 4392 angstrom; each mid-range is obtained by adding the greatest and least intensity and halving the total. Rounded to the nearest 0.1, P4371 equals 8.2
